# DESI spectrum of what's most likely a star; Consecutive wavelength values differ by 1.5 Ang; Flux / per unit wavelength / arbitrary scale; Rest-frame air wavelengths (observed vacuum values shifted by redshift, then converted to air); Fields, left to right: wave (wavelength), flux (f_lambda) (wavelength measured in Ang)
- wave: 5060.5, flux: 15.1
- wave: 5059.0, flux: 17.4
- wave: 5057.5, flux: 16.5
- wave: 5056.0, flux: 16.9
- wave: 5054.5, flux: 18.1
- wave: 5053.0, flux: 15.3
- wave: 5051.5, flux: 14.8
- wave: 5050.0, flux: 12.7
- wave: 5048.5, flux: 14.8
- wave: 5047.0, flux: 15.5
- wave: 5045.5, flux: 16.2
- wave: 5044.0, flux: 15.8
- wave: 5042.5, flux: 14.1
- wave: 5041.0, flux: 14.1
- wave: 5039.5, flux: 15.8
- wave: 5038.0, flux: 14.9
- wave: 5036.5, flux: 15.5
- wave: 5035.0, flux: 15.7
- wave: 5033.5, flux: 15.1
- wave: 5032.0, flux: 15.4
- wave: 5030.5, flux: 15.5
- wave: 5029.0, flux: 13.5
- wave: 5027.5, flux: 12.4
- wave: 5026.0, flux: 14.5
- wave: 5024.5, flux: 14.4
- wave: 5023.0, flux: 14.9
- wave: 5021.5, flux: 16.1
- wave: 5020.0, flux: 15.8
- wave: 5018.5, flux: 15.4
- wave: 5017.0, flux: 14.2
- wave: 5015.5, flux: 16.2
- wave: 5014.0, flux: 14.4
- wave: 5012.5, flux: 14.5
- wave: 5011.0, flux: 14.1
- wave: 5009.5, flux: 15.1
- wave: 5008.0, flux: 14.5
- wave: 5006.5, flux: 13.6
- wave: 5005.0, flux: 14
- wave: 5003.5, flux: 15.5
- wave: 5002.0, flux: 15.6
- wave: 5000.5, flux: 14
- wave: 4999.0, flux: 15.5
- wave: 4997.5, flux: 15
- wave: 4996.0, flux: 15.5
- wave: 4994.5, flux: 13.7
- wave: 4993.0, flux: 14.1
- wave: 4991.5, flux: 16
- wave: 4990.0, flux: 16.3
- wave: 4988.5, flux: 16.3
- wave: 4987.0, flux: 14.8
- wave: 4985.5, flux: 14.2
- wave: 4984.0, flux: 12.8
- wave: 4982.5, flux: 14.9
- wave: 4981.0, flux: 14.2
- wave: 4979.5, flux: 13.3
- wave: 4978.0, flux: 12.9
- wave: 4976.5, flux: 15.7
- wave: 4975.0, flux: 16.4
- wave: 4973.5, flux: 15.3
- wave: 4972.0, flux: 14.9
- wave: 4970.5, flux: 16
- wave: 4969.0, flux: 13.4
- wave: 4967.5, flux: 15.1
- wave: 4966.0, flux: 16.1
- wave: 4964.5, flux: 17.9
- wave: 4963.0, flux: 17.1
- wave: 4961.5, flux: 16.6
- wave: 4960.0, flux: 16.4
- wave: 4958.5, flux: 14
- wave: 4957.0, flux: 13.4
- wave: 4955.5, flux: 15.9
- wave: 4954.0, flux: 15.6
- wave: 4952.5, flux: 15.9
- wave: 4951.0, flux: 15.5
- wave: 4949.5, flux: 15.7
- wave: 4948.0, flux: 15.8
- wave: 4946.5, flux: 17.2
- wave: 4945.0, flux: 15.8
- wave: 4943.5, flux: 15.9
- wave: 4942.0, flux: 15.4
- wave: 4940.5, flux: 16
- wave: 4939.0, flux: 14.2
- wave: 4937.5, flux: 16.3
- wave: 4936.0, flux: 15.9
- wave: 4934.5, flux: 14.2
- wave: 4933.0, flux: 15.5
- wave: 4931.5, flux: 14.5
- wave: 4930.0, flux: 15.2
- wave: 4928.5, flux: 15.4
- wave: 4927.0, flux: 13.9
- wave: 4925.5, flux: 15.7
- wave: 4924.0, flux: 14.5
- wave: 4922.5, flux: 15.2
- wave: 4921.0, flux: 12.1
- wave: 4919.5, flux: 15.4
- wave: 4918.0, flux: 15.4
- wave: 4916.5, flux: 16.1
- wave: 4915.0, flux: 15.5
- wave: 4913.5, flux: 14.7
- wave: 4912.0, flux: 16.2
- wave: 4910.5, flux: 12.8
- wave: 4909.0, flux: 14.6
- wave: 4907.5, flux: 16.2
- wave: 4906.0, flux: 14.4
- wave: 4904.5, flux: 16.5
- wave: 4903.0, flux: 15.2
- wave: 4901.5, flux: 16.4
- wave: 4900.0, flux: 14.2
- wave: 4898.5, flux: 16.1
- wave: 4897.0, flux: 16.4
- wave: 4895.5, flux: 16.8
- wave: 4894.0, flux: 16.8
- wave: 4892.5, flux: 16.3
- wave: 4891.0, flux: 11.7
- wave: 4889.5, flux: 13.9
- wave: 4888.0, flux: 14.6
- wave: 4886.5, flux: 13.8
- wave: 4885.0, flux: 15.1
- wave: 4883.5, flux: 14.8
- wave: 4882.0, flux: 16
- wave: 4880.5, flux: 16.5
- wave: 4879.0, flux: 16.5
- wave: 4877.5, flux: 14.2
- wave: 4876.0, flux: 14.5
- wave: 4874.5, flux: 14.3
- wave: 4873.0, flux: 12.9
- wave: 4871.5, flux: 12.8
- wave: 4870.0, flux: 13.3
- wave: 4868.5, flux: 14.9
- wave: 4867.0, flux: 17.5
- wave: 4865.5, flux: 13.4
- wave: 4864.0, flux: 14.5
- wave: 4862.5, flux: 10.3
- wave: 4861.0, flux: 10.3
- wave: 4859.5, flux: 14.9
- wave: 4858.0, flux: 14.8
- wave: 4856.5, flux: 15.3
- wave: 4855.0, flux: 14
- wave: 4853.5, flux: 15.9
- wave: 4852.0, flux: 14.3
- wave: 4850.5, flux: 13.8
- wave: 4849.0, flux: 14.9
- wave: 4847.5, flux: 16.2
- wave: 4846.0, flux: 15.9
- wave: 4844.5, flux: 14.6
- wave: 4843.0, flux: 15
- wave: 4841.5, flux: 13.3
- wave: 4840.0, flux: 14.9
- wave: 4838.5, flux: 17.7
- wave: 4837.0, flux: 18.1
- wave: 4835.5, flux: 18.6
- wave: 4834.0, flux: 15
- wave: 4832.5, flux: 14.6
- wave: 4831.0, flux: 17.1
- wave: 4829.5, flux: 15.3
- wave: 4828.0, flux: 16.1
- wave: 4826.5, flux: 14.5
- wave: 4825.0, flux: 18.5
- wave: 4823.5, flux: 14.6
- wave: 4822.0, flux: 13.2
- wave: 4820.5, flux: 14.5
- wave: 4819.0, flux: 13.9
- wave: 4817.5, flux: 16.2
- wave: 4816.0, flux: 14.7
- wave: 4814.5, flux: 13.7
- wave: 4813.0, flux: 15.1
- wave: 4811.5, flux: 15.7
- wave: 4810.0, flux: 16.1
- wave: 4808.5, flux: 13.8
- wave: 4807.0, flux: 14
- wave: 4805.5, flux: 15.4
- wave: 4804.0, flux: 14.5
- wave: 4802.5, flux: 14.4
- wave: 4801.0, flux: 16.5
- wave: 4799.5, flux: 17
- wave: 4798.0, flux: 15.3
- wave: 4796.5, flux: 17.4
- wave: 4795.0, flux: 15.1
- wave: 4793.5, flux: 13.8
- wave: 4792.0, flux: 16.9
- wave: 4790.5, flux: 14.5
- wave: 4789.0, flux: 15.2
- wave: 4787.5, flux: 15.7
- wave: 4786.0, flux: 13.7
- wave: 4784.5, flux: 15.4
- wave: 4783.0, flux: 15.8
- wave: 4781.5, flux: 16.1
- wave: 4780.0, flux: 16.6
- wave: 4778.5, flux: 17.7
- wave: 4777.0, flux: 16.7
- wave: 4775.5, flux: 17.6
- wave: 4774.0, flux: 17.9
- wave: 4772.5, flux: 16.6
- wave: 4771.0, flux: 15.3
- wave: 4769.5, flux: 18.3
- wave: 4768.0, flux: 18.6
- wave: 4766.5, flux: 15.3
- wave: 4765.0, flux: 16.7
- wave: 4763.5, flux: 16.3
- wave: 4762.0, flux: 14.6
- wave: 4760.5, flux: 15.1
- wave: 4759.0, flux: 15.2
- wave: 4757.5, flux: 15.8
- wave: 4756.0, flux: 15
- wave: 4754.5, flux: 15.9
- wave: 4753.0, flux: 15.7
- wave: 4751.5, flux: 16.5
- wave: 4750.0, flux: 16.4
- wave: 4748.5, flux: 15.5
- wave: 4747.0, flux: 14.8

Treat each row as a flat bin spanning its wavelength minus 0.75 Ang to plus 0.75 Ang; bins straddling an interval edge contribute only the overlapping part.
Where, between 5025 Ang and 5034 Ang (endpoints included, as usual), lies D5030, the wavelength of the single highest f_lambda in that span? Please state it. 5030.5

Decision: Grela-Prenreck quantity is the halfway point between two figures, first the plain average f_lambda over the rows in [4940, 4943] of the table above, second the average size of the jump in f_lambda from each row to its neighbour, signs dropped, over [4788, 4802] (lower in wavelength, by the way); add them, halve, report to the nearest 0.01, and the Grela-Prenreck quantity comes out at 8.73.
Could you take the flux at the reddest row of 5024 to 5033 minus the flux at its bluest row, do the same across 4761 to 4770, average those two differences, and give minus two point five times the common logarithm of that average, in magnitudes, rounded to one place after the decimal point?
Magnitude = -0.9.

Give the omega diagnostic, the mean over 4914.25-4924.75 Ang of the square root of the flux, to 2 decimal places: 3.85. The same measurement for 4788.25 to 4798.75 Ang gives 3.93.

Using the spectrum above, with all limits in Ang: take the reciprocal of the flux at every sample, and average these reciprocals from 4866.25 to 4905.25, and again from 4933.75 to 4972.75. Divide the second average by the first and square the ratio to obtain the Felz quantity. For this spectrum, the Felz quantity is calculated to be 0.92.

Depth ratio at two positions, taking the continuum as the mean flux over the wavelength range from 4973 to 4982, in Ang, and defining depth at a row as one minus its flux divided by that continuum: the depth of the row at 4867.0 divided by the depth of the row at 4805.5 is 3.7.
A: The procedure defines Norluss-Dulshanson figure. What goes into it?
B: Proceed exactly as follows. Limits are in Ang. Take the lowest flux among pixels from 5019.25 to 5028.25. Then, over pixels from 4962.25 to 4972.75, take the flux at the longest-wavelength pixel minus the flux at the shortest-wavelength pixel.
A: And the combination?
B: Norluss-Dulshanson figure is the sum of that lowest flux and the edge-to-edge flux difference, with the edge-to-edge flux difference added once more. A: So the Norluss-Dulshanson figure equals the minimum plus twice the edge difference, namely 8.0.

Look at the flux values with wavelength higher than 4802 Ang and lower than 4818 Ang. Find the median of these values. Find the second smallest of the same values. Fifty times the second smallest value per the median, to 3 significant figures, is 46.9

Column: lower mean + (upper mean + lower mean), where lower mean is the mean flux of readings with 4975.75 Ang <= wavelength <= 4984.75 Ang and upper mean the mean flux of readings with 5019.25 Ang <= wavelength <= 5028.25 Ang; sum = 43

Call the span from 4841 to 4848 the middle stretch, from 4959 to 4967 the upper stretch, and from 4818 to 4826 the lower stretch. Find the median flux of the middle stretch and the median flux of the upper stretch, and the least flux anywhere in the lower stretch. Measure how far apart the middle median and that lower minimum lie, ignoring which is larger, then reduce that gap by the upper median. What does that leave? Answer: -14.8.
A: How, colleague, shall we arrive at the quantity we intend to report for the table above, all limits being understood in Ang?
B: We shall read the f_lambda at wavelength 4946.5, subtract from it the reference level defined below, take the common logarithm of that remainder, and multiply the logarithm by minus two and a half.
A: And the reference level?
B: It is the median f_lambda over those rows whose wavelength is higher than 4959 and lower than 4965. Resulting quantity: 1.14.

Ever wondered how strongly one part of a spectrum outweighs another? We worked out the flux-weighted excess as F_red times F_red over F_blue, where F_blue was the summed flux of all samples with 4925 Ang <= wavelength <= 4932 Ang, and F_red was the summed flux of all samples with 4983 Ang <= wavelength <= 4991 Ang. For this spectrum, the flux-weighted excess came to 74.1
